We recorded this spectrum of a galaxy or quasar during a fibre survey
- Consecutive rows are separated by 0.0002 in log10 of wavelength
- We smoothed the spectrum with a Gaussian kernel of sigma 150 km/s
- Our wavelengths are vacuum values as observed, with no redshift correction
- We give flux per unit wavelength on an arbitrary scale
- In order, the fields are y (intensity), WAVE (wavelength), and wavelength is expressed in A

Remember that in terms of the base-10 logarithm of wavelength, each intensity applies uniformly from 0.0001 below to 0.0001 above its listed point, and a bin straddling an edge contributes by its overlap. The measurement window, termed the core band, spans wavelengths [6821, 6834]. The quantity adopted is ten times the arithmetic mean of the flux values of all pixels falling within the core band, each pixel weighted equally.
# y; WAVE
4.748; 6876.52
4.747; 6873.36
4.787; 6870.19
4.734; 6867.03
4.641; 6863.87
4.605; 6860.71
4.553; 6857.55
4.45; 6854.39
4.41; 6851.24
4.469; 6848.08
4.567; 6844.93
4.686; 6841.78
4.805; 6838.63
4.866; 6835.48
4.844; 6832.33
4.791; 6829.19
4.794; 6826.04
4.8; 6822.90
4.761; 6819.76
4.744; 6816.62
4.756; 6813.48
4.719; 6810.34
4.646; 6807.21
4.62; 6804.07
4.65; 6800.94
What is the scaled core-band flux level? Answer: 48.1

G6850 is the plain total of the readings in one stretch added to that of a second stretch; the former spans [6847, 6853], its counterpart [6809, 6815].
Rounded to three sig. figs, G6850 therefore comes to 18.4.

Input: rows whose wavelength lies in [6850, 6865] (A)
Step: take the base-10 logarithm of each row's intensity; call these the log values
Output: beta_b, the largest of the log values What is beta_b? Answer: 0.667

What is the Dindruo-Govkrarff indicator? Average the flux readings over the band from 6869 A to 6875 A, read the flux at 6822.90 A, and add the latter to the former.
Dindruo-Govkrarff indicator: 9.57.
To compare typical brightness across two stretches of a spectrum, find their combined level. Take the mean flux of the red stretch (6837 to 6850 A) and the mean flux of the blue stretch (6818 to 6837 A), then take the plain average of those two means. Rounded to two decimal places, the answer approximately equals 4.72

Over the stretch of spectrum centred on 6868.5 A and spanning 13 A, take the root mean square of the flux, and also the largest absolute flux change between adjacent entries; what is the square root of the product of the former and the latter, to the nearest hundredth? 0.66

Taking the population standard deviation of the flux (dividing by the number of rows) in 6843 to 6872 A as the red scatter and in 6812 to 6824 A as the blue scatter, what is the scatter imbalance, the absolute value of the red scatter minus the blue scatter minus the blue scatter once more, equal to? 0.08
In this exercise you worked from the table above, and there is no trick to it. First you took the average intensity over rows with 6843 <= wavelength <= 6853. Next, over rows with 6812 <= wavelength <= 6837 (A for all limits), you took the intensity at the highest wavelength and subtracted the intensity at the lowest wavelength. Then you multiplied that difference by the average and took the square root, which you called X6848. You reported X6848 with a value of 0.70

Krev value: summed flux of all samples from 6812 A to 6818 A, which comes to 9.5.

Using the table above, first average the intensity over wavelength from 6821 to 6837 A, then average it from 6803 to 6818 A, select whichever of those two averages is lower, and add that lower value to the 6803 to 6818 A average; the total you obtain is 9.39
